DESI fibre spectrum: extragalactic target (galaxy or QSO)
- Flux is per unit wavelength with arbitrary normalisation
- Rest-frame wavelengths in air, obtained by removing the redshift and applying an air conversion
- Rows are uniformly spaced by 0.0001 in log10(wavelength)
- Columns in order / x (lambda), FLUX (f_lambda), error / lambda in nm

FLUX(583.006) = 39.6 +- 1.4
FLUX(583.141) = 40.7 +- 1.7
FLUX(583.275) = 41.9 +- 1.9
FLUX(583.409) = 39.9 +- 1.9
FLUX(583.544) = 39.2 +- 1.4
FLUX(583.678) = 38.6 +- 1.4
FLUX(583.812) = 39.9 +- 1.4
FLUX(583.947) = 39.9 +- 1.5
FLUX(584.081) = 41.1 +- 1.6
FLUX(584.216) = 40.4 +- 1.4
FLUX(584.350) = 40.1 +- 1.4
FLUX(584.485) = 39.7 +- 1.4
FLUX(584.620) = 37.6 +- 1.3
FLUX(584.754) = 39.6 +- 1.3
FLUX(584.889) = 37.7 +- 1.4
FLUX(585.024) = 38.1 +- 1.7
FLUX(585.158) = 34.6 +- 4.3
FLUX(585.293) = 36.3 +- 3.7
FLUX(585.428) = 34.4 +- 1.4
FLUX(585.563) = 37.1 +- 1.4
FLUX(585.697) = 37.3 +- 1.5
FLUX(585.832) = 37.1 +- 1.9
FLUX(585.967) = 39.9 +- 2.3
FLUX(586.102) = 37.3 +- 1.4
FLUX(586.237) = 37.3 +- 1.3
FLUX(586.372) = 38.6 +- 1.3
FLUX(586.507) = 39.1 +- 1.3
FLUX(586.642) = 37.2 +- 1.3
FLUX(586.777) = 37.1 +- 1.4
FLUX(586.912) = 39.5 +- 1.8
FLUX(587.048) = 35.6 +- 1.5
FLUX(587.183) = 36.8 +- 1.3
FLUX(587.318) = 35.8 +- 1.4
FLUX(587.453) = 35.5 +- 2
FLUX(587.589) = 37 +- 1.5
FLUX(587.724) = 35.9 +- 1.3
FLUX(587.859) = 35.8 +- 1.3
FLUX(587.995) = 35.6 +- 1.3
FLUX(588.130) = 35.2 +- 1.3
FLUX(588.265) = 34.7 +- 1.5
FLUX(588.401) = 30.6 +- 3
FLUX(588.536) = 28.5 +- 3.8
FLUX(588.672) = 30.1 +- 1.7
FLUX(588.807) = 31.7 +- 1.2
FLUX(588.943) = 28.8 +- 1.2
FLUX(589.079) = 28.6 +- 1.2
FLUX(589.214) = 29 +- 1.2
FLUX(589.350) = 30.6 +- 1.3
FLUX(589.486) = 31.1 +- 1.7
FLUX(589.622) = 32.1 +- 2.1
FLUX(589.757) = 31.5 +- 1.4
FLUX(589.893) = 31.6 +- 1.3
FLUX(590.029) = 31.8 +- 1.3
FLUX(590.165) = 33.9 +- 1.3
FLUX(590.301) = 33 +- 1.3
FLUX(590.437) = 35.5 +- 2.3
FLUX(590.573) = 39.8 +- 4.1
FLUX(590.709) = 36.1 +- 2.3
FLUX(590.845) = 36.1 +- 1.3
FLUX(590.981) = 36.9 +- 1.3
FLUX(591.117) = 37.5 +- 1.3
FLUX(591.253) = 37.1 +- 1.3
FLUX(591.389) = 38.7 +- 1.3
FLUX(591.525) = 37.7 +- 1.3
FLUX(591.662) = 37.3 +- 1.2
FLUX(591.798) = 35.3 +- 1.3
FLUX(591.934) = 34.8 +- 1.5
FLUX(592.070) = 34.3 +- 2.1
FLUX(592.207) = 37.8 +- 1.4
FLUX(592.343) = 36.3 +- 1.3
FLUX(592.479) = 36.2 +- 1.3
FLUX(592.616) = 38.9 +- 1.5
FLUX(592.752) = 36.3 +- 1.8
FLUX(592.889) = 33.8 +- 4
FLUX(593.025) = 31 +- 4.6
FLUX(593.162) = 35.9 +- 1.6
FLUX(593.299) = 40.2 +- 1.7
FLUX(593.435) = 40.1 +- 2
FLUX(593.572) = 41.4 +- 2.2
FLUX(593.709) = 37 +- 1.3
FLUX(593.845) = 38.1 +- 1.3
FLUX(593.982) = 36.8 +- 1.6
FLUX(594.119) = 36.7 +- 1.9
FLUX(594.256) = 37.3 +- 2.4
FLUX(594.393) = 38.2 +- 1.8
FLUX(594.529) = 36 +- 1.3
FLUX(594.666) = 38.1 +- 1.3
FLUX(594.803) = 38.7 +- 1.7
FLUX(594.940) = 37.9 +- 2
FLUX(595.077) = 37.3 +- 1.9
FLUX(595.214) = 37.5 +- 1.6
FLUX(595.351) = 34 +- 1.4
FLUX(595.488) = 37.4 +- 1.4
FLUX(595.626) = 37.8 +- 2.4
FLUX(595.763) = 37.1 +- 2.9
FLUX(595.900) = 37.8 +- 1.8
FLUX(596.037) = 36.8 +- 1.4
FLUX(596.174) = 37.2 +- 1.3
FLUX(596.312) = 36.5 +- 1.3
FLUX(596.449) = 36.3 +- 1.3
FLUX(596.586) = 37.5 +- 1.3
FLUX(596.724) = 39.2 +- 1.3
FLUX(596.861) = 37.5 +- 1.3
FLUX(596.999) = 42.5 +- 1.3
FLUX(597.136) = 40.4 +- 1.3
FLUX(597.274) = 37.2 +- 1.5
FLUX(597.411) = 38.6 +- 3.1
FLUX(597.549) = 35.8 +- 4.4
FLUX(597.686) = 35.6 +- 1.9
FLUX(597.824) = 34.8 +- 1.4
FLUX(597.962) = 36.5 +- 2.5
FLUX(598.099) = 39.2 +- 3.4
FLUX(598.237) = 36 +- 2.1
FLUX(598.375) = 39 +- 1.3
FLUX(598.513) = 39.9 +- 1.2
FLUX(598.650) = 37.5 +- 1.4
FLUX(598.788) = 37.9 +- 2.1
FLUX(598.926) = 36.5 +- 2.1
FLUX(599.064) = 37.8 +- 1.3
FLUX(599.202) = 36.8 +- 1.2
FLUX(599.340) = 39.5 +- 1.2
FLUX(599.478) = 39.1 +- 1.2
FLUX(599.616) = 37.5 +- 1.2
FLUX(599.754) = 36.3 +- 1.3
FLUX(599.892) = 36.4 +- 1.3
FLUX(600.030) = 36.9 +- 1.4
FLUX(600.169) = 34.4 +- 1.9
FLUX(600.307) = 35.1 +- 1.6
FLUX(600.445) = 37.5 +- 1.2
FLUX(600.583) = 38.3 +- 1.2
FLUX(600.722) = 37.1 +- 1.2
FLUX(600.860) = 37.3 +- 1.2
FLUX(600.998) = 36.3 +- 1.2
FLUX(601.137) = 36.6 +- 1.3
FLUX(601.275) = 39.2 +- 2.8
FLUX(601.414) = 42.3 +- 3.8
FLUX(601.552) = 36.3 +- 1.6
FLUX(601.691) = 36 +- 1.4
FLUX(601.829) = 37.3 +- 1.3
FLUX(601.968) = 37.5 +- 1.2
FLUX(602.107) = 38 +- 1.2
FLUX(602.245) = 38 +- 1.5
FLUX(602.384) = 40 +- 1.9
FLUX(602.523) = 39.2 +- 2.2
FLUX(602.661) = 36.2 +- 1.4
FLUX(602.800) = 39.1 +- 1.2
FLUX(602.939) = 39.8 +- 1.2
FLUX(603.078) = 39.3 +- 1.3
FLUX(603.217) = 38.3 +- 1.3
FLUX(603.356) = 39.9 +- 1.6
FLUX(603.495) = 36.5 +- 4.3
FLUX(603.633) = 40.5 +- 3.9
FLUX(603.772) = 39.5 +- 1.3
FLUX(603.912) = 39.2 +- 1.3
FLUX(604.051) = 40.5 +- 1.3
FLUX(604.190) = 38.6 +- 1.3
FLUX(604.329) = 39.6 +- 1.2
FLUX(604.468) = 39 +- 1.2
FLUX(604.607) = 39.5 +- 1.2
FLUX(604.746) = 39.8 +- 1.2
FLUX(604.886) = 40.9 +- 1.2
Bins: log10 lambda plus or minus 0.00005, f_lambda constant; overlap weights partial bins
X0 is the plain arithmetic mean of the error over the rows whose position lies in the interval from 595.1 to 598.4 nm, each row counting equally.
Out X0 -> 1.87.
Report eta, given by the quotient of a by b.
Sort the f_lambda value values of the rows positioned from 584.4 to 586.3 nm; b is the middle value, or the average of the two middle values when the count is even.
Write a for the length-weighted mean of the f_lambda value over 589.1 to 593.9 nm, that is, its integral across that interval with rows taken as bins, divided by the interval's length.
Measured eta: 0.95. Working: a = 35.5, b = 37.3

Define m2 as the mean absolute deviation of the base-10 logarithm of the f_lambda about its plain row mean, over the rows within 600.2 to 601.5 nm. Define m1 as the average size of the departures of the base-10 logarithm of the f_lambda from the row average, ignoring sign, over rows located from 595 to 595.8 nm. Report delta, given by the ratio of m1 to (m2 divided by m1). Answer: 0.008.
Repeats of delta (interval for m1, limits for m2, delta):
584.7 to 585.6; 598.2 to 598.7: 0.020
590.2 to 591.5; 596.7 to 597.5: 0.017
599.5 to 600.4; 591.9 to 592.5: 0.009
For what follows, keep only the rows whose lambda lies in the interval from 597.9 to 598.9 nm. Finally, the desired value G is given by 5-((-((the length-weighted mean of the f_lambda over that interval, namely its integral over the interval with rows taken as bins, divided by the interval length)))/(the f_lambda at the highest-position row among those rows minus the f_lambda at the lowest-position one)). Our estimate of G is 32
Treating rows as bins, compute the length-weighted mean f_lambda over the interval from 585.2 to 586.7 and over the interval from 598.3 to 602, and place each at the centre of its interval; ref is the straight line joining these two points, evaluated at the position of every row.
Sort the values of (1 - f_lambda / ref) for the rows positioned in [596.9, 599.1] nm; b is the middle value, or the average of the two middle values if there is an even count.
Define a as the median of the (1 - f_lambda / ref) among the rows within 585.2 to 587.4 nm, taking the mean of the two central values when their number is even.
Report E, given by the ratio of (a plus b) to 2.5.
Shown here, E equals 0.001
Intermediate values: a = 0.006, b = -0.005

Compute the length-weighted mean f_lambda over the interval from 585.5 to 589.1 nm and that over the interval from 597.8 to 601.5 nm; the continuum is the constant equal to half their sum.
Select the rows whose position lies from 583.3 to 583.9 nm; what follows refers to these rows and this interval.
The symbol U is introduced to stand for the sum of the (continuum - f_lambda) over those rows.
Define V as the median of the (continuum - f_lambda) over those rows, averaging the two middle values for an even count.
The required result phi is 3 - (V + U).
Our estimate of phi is 18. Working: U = -12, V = -3.1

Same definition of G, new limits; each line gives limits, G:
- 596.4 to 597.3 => 48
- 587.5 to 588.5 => 0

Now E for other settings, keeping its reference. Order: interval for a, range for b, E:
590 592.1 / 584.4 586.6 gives 0.013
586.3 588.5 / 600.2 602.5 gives 0.017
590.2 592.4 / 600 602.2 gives 0.012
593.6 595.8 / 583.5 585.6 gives -0.016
